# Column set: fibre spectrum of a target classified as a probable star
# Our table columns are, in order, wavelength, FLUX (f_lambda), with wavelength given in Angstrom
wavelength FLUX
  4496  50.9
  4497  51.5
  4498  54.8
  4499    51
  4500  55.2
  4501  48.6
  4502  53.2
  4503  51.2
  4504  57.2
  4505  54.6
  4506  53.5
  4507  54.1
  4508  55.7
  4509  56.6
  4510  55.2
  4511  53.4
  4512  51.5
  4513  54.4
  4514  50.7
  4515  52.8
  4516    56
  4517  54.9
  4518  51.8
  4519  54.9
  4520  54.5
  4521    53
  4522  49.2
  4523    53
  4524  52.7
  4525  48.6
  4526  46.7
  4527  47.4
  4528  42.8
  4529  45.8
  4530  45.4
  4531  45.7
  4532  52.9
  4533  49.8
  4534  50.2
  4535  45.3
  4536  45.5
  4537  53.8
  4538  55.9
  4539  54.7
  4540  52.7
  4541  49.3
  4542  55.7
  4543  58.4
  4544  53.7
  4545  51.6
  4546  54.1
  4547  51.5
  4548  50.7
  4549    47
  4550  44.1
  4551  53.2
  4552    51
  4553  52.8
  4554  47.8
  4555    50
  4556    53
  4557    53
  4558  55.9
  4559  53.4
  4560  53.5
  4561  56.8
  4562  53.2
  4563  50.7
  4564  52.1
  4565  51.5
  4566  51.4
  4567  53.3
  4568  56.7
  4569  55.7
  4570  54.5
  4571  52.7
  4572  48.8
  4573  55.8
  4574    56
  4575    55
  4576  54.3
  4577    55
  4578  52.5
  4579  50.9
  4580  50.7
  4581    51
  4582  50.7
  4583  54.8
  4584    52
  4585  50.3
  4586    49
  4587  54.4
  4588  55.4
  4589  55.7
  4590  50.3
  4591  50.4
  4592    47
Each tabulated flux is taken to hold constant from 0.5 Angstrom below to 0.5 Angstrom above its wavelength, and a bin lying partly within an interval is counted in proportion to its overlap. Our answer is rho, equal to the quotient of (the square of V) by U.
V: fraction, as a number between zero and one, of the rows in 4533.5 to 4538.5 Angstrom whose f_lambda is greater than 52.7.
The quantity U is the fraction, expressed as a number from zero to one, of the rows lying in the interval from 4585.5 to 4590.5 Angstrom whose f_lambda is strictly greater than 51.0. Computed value 0.3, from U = 0.60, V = 0.40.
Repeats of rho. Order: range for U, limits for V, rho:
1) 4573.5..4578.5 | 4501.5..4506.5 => 0.6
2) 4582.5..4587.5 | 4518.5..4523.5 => 1.1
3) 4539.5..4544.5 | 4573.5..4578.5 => 0.8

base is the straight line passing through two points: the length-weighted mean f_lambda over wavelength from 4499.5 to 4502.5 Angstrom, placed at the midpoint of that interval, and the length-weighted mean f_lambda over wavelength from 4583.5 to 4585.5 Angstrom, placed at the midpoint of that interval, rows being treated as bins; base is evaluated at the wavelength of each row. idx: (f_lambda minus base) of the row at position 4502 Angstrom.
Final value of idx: 1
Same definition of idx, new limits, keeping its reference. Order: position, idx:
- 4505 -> 2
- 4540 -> 1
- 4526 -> -5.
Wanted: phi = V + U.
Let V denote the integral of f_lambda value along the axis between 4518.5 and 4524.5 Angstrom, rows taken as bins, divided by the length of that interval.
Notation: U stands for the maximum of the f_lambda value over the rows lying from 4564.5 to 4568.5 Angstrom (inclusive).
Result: 109.6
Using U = 56.7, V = 52.9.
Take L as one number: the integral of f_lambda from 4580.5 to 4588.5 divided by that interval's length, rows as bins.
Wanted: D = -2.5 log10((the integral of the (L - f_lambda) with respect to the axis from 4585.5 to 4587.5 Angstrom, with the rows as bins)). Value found 0.0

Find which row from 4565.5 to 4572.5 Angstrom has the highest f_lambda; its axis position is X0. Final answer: 4568 Angstrom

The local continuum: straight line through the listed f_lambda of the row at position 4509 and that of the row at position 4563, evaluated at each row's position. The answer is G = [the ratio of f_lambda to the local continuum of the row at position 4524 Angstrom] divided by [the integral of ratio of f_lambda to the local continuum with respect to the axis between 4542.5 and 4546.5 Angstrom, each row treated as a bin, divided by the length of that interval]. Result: 0.93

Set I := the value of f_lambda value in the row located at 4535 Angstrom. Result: 45.3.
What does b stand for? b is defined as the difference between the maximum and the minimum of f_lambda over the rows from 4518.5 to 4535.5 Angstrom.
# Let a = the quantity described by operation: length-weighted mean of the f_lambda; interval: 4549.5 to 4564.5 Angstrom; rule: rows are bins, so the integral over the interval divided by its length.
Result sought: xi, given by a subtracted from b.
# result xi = -40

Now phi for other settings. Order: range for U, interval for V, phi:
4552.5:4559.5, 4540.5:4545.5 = 109.6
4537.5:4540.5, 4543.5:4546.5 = 109.0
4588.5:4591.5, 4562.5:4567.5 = 107.5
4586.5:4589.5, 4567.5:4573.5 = 109.7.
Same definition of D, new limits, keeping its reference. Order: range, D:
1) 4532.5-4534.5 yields -1.6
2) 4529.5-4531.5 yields -2.8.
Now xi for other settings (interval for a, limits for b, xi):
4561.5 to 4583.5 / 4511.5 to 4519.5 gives -48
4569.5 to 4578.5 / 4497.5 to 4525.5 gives -45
